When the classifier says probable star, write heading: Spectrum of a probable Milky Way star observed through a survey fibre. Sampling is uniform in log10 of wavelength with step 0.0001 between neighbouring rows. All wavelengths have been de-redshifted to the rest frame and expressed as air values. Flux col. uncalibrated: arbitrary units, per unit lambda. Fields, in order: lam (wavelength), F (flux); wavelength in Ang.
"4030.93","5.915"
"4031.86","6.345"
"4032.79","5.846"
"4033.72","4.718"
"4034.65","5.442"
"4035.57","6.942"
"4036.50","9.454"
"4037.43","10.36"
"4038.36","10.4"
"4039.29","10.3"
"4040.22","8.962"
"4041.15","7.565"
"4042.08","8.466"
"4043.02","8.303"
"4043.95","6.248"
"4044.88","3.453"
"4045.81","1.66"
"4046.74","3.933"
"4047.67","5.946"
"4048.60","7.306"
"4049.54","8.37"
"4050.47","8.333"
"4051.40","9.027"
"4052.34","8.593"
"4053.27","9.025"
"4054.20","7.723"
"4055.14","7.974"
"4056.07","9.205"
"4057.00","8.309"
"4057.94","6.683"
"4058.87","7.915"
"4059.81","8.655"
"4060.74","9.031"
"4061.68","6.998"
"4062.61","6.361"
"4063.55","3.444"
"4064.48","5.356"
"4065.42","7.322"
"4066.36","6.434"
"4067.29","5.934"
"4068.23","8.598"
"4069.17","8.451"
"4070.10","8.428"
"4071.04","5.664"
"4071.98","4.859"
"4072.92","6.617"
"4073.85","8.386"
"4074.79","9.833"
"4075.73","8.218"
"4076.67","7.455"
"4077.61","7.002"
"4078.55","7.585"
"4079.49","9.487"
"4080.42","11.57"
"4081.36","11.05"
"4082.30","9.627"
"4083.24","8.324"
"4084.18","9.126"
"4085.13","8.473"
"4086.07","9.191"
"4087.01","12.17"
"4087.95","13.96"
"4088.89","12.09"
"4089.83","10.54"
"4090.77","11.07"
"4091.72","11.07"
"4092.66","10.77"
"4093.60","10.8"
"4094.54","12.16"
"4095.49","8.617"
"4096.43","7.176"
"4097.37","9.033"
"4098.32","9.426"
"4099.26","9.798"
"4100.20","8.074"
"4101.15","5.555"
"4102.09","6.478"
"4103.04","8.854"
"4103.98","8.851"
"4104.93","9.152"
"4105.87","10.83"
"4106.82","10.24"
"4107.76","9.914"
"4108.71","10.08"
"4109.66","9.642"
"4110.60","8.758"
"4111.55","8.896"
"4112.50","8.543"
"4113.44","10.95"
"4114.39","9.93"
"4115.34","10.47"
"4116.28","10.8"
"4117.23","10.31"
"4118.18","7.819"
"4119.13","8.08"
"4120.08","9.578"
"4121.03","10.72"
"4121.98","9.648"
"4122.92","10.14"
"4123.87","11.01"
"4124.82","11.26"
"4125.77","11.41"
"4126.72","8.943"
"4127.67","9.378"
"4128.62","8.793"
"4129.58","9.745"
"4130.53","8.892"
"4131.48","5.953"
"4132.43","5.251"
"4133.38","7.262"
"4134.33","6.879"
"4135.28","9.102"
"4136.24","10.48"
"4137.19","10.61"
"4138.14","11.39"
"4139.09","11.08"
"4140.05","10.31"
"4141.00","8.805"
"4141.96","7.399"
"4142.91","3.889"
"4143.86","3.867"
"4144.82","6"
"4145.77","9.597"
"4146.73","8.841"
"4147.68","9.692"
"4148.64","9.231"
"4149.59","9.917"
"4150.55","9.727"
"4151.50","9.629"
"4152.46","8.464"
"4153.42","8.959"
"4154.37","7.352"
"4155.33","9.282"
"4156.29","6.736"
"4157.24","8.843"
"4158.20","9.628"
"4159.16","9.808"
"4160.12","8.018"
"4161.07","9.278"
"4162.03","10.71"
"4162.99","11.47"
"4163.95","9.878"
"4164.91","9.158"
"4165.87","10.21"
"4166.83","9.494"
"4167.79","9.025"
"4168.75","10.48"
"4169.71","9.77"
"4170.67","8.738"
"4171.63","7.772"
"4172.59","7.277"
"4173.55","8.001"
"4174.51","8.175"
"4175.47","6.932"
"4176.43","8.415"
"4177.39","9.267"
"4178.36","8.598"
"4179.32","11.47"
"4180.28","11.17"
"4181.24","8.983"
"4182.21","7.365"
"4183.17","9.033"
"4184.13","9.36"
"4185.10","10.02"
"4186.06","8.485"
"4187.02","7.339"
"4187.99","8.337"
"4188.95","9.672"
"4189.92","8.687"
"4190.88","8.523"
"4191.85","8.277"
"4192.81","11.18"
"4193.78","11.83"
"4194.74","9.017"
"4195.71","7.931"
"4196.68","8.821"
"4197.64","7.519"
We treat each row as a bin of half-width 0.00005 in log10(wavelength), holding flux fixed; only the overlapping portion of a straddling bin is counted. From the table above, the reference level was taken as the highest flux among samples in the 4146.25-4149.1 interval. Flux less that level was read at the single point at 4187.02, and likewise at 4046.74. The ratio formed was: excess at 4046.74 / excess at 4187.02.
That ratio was 2.4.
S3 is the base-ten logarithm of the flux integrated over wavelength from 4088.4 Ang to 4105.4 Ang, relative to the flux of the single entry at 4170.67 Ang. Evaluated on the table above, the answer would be 1.26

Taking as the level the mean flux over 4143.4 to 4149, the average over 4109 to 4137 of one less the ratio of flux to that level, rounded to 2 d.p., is -0.18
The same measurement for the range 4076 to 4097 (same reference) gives -0.27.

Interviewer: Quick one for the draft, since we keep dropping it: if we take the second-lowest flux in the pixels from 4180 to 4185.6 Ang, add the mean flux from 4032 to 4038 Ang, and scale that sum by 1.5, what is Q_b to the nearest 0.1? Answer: 24.2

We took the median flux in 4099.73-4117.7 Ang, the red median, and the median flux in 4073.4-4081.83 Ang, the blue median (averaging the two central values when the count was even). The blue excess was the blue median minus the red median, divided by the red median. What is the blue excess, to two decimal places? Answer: -0.13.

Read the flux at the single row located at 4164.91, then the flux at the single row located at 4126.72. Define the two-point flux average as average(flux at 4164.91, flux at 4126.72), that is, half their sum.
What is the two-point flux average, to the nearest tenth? 9.1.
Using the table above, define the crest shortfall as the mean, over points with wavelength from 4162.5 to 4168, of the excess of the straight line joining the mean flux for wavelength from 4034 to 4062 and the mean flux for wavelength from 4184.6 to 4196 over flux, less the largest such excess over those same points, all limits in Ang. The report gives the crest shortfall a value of -0.9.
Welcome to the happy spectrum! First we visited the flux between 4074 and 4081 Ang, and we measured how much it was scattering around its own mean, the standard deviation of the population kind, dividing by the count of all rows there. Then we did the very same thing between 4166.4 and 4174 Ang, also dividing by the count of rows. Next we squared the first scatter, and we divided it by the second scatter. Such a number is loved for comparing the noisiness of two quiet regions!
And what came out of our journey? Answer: 2.2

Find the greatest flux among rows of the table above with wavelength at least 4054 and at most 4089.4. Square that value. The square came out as 195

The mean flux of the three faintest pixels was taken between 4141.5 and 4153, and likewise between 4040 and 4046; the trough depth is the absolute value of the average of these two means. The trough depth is 4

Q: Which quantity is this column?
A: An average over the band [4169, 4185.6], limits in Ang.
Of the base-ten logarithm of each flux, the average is 0.94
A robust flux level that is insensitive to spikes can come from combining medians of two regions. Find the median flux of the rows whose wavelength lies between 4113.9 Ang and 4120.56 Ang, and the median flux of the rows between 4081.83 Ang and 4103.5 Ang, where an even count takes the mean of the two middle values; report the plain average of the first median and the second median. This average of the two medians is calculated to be 9.7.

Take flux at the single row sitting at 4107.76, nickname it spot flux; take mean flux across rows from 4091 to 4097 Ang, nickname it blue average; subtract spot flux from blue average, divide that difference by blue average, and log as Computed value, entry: 0.0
